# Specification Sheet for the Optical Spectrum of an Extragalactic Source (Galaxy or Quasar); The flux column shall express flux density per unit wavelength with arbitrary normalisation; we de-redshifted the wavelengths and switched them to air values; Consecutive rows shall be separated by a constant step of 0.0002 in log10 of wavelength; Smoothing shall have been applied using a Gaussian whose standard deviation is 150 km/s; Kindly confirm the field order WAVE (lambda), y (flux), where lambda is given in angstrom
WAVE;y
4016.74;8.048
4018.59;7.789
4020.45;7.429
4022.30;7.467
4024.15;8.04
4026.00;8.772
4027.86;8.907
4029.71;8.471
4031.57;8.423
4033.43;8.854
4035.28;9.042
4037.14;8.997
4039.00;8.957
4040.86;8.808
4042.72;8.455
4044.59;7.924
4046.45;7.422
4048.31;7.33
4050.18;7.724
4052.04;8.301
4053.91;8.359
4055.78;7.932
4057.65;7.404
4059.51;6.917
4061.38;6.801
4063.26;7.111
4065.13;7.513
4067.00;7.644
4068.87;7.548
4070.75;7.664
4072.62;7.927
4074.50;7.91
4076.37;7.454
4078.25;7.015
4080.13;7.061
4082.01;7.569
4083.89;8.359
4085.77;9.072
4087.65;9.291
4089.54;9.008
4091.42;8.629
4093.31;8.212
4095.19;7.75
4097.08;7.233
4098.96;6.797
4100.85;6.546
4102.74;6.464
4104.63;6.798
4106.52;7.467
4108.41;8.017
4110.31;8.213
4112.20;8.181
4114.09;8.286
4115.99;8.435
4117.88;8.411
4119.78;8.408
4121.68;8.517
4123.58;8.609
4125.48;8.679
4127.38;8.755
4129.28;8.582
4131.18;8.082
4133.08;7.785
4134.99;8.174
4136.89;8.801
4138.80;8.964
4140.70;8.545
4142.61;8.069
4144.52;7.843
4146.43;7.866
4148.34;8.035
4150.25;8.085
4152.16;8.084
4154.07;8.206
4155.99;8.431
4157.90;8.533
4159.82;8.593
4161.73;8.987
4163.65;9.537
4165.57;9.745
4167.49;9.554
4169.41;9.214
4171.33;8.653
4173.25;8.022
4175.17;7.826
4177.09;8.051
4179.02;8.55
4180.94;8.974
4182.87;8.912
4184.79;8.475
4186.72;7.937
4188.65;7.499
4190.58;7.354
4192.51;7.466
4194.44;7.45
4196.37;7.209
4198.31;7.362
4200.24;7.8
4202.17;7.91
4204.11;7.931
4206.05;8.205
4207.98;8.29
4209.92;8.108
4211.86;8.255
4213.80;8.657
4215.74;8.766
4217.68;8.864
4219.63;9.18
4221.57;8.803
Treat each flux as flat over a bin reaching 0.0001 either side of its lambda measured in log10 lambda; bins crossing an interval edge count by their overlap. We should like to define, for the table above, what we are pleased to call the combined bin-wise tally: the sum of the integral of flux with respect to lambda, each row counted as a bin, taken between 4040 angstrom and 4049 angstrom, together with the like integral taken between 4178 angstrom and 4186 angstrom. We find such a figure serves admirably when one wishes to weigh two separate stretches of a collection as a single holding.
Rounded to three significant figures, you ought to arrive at 142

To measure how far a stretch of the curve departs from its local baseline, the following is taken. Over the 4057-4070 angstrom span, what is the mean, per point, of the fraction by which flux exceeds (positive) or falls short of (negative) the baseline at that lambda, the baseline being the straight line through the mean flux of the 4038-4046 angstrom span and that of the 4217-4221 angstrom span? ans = -0.15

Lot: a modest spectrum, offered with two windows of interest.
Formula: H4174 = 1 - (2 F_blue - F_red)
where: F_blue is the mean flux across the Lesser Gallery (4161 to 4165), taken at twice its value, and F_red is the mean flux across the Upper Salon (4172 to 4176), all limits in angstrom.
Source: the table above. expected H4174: -9.6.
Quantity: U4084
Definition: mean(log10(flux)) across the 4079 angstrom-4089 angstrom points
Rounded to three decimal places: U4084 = 0.915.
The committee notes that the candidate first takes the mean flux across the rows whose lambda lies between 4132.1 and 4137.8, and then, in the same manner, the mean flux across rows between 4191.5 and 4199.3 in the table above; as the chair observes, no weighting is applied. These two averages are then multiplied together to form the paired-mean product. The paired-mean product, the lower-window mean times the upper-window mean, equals 60.8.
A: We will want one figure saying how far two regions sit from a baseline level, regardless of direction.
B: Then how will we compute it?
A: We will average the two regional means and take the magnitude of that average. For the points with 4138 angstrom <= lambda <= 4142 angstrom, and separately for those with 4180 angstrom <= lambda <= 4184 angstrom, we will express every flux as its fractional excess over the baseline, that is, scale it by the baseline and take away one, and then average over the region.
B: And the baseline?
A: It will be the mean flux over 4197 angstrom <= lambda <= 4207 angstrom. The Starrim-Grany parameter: 0.13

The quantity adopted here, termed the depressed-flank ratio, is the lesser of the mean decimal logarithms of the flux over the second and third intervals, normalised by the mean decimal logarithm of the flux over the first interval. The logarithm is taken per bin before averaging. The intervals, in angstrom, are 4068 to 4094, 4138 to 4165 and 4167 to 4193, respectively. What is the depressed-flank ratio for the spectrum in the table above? 1.02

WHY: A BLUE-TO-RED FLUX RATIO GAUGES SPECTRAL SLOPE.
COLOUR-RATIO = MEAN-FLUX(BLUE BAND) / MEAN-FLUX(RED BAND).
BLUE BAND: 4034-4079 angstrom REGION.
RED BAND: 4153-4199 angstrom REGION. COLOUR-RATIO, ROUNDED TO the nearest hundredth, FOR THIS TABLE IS 0.94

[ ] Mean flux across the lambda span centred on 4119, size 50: 8.02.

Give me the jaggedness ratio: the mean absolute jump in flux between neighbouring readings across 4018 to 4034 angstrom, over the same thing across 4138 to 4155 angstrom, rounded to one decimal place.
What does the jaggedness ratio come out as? 1.9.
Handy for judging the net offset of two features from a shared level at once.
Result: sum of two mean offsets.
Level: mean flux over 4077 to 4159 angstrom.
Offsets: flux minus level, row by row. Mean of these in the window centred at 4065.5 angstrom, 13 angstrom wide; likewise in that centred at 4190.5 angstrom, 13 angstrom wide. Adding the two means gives -1.2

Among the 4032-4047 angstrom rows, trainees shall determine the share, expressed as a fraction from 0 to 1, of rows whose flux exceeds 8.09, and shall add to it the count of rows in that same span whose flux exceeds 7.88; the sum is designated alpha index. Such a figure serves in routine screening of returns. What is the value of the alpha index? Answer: 8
